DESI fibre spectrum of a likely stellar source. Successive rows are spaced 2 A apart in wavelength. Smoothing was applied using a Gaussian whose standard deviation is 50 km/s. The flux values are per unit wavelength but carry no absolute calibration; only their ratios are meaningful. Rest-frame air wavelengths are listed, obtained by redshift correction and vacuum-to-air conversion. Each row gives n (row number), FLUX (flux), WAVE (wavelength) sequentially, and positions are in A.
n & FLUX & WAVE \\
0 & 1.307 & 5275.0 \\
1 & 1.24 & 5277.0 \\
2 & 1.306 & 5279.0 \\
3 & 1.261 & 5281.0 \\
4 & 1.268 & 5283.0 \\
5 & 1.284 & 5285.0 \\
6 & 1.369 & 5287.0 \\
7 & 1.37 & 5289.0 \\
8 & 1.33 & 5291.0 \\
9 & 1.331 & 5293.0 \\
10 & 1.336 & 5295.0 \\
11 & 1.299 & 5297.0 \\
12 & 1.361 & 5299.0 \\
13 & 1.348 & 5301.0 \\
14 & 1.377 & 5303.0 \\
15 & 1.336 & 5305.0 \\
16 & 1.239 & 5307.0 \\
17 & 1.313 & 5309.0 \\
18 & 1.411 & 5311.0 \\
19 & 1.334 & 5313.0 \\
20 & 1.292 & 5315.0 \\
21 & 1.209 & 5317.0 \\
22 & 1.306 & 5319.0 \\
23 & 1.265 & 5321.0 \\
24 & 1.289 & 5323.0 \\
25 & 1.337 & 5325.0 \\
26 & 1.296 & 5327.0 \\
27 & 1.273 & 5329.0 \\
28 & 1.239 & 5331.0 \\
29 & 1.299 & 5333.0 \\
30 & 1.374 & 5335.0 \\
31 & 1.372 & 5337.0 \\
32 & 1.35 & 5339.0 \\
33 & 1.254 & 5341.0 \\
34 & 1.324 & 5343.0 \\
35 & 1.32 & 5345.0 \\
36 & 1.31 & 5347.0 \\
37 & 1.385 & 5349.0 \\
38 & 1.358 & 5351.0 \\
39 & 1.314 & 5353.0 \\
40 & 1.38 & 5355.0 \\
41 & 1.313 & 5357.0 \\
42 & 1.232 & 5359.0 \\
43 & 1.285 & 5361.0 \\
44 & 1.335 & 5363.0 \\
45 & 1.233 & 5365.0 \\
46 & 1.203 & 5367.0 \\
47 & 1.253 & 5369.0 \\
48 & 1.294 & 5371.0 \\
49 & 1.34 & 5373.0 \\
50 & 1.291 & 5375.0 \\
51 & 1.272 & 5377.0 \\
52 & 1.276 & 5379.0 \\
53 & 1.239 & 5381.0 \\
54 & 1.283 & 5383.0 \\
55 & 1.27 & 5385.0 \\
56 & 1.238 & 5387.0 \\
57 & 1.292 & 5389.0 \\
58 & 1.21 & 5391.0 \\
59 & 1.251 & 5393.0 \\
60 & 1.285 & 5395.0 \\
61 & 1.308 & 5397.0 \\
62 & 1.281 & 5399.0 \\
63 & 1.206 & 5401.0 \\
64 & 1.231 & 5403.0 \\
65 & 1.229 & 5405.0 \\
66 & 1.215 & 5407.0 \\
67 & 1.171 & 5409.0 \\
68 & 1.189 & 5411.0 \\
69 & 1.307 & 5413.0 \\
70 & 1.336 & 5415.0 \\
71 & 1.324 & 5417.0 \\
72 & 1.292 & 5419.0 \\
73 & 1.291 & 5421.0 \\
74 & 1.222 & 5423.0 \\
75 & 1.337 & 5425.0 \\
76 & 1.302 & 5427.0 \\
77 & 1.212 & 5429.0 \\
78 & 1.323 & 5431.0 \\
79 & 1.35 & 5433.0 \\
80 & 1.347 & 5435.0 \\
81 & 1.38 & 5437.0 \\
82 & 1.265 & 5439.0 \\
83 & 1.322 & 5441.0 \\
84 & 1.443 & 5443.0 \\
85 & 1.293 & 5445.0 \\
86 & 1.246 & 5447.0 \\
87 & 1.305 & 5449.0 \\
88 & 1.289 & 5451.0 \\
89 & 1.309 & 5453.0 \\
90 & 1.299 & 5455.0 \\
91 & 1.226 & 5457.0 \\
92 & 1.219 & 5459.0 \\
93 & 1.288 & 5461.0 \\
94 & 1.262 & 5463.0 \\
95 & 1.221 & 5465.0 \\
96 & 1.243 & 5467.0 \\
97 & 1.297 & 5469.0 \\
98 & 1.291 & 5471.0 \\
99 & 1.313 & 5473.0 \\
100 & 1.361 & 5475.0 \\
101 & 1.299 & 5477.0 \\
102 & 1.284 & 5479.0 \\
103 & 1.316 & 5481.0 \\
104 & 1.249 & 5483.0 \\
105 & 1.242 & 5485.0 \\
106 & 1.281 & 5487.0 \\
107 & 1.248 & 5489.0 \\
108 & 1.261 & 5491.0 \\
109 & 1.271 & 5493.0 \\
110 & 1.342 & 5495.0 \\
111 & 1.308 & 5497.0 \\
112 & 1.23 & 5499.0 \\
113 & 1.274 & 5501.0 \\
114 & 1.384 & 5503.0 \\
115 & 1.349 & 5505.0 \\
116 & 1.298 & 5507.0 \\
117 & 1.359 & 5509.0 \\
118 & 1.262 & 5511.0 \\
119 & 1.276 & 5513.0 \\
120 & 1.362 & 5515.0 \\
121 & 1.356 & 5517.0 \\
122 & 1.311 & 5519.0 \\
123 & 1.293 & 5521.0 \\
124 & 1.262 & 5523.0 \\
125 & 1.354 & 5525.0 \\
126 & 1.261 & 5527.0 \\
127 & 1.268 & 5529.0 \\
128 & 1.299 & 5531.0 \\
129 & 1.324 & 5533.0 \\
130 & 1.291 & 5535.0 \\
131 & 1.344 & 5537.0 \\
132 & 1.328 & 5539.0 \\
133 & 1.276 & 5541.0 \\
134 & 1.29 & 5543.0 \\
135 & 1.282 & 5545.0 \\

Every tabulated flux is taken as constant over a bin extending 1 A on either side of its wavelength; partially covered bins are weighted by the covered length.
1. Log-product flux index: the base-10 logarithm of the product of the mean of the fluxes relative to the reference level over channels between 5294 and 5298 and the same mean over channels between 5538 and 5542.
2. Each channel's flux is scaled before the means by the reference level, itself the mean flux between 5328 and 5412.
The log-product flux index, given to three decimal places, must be 0.020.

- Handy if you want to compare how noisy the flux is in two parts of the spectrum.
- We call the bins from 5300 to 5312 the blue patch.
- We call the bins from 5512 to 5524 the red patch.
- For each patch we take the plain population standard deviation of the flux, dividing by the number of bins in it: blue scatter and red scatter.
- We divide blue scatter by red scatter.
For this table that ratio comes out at 1.4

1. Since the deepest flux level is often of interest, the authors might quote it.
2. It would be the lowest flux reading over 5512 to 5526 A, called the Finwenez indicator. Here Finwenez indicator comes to 1.262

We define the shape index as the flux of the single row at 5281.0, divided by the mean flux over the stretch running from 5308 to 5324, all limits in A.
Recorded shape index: 0.97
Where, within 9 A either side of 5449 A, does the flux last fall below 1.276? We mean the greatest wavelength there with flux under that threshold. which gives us 5457.0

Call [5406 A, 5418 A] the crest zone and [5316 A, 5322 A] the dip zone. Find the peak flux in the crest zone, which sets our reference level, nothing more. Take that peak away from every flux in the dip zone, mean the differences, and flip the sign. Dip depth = 0.08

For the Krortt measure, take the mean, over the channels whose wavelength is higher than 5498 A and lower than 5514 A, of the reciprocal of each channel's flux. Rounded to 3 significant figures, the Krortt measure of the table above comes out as 0.768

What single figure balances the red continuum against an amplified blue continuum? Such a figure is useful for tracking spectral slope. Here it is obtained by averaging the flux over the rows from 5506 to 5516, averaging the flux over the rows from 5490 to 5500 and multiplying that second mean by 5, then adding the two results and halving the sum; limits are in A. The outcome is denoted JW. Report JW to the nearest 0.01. 3.86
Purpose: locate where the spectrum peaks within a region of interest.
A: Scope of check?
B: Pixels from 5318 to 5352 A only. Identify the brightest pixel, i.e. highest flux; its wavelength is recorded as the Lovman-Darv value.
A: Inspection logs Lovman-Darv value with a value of 5349.0 A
